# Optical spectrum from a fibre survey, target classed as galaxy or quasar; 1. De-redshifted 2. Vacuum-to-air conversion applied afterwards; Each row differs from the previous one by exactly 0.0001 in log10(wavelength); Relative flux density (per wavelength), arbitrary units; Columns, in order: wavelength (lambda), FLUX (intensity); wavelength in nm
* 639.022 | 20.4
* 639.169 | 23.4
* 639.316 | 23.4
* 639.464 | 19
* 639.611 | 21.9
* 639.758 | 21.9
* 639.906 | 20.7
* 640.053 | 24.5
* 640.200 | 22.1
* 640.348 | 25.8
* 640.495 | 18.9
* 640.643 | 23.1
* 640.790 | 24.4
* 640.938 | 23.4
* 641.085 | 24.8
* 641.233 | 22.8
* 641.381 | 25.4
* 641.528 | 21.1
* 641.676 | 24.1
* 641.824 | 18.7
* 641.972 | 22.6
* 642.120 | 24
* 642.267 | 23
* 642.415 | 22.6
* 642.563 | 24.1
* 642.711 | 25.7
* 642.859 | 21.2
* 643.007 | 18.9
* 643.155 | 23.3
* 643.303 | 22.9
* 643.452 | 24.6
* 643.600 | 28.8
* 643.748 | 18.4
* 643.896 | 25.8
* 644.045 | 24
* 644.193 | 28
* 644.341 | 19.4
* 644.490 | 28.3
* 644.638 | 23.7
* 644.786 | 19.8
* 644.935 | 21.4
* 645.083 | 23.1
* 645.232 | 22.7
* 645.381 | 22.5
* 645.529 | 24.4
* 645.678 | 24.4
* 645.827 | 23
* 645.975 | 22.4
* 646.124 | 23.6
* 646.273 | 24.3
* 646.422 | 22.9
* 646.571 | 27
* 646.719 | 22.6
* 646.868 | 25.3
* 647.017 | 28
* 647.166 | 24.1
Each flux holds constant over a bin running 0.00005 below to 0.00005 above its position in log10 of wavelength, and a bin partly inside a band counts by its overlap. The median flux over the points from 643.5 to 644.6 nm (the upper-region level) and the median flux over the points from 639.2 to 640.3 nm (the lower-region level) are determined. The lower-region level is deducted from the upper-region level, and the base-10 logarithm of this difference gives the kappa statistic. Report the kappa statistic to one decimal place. 0.6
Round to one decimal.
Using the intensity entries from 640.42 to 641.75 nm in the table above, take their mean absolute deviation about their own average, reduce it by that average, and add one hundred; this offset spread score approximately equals 78.3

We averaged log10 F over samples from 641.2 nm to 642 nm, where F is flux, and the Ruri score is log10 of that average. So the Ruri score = 0.130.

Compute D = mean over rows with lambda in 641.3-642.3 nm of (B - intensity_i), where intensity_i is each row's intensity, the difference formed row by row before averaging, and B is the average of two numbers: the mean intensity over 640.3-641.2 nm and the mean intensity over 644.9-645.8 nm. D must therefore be 0.54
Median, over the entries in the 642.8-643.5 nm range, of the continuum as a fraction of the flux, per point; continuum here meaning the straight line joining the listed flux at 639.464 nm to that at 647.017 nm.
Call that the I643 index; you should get 1.03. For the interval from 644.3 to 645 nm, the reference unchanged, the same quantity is 1.19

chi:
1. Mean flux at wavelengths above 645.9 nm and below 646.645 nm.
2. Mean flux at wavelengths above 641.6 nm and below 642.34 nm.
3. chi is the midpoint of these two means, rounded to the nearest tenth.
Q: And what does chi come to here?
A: 23.3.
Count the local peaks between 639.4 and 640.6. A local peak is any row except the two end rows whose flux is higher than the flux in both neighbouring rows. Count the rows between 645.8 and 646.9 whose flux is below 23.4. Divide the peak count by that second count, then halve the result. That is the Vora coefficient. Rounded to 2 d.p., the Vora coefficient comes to 0.25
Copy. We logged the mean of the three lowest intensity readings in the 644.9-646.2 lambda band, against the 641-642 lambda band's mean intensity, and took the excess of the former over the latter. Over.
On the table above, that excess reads -0.7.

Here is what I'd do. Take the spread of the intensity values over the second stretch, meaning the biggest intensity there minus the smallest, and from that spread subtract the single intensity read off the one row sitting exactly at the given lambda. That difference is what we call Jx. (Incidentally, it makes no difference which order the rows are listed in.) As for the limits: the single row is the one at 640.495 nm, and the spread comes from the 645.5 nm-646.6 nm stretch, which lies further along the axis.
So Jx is -14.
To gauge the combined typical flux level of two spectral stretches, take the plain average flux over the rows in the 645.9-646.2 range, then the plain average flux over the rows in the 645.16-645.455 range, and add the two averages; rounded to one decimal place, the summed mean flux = 45.6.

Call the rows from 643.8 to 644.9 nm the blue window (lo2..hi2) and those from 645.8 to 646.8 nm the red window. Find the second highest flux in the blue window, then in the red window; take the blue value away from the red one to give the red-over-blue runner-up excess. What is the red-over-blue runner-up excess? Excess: -3.7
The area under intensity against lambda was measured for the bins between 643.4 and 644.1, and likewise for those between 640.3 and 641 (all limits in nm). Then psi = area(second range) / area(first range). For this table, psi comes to 0.95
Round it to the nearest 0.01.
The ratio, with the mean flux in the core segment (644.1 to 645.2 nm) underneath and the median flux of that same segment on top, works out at 0.99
